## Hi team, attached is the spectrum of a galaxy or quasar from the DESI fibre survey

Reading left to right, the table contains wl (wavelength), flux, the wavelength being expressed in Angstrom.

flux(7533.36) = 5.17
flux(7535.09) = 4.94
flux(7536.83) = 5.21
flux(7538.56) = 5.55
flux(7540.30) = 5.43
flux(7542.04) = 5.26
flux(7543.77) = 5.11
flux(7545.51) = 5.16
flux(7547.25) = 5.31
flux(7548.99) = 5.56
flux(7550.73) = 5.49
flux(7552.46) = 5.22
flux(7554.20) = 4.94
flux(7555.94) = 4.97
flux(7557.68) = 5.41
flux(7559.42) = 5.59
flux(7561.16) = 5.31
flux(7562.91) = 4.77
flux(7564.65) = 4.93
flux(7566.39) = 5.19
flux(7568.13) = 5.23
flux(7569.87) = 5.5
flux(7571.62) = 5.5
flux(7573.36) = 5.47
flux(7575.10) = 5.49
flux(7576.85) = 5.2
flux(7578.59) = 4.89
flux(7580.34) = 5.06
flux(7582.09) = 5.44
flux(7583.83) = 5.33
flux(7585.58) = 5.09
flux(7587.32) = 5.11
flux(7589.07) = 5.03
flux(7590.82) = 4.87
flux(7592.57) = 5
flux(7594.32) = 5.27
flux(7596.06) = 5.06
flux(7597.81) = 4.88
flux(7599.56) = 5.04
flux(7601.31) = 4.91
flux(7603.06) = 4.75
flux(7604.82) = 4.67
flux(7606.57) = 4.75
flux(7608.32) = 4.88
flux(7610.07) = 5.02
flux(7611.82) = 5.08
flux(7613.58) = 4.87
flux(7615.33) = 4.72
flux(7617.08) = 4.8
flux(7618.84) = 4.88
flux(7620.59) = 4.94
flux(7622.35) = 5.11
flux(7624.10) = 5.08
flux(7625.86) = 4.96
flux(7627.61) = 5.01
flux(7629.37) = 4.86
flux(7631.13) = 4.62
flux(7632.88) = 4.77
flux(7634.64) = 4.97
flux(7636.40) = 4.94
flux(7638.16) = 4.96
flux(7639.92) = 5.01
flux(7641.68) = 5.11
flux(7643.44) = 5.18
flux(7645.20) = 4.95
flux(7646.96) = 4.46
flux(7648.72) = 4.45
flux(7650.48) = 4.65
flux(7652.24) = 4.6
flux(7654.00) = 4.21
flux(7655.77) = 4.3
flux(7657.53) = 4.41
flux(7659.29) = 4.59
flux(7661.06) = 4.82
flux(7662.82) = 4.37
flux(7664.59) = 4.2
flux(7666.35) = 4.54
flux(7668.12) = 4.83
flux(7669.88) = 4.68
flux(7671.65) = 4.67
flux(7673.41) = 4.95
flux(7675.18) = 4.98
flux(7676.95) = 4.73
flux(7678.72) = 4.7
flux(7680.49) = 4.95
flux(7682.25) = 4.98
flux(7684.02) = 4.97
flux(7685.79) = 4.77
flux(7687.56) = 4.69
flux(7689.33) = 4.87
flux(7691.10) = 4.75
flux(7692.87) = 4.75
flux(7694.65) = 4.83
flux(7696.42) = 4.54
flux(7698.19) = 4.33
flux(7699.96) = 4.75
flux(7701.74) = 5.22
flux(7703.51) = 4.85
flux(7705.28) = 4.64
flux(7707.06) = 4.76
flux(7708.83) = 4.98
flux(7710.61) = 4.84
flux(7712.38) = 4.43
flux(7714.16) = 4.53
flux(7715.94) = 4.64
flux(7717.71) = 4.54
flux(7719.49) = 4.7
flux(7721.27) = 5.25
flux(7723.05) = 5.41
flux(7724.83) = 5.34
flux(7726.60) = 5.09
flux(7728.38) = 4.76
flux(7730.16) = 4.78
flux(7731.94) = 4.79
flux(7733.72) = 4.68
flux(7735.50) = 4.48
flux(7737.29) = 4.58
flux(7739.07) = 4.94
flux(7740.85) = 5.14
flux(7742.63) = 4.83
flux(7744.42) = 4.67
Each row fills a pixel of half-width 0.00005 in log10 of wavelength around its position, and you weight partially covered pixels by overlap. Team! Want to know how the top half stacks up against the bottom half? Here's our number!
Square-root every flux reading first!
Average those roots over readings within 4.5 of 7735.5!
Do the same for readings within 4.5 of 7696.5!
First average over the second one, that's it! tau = 1.01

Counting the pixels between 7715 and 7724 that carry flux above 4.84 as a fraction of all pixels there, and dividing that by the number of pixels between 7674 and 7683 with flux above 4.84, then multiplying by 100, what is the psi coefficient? 13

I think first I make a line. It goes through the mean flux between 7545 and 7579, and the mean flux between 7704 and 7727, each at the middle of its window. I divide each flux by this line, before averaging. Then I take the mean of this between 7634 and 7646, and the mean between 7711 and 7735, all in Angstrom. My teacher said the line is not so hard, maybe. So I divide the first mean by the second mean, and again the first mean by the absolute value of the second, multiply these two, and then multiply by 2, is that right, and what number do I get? 1.97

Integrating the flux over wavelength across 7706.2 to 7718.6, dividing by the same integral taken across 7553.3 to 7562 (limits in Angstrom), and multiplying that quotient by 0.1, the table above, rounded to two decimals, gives 0.13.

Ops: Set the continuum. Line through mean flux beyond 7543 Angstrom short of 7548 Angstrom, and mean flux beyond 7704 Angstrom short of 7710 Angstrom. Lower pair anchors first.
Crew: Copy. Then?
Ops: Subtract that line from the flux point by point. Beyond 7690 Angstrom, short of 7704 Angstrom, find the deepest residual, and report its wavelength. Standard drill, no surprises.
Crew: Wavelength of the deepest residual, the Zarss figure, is 7698.19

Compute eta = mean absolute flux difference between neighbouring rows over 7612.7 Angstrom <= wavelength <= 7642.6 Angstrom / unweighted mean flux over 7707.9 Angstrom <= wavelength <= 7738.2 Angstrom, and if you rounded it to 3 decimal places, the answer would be 0.022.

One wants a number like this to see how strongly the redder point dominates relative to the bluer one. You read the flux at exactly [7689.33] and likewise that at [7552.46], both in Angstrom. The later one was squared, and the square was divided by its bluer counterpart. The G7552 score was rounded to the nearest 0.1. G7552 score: 4.5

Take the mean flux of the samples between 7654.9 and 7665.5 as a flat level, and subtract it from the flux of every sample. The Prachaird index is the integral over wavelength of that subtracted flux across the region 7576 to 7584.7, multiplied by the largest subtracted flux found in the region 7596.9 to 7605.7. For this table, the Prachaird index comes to 3.8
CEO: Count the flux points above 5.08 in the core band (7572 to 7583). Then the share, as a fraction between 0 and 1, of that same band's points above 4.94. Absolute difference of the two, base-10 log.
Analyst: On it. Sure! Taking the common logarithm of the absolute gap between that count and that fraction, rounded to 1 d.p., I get 0.5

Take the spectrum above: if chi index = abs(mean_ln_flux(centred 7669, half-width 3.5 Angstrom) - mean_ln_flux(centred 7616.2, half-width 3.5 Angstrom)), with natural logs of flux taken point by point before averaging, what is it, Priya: 0.029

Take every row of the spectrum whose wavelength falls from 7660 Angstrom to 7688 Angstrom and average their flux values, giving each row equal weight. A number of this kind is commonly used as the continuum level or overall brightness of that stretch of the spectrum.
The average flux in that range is 4.74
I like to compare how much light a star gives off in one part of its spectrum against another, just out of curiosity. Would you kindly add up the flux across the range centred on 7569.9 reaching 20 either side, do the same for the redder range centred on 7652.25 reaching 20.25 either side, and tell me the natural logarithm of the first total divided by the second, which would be 0.10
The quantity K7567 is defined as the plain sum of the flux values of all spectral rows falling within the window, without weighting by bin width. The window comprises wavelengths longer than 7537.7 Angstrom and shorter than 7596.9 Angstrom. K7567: 178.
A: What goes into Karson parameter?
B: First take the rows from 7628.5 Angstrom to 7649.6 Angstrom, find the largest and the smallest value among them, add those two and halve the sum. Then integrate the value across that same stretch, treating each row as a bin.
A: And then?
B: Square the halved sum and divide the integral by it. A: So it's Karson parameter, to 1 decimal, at 4.4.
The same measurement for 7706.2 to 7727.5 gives 4.3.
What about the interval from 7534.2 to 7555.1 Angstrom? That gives 4.0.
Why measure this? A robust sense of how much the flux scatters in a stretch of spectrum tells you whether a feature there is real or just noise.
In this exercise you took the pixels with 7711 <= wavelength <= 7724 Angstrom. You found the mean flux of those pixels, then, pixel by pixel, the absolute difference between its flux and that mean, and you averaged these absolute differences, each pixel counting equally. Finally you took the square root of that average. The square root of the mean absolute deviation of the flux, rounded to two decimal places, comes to 0.56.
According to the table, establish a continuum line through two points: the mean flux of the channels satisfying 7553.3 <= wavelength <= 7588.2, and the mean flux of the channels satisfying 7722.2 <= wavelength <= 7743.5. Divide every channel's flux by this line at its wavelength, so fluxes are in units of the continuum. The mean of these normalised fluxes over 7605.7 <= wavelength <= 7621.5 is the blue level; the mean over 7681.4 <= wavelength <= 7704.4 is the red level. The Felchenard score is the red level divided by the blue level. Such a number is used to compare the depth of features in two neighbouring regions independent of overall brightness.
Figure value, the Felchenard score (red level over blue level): 1.01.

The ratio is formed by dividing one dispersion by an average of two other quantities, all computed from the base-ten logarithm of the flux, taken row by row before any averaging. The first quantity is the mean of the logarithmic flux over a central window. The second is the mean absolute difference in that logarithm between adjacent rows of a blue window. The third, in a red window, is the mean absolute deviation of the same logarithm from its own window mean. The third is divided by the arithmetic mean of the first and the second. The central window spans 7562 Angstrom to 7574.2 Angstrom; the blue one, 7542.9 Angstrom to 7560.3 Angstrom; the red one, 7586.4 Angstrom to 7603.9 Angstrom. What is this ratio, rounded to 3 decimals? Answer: 0.027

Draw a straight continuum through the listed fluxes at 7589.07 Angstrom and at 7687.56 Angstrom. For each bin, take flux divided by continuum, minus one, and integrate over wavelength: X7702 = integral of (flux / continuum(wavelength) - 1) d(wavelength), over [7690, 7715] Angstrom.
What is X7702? 0.49 Angstrom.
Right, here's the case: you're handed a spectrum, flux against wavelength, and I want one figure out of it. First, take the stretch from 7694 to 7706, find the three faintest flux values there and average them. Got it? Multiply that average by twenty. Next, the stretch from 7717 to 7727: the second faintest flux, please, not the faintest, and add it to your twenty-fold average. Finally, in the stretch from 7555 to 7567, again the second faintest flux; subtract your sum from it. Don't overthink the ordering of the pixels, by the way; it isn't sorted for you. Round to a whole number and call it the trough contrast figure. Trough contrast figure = -90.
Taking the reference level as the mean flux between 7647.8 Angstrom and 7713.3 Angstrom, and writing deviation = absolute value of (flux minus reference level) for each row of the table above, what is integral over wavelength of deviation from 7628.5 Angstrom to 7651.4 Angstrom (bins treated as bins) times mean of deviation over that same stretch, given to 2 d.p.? 1.31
